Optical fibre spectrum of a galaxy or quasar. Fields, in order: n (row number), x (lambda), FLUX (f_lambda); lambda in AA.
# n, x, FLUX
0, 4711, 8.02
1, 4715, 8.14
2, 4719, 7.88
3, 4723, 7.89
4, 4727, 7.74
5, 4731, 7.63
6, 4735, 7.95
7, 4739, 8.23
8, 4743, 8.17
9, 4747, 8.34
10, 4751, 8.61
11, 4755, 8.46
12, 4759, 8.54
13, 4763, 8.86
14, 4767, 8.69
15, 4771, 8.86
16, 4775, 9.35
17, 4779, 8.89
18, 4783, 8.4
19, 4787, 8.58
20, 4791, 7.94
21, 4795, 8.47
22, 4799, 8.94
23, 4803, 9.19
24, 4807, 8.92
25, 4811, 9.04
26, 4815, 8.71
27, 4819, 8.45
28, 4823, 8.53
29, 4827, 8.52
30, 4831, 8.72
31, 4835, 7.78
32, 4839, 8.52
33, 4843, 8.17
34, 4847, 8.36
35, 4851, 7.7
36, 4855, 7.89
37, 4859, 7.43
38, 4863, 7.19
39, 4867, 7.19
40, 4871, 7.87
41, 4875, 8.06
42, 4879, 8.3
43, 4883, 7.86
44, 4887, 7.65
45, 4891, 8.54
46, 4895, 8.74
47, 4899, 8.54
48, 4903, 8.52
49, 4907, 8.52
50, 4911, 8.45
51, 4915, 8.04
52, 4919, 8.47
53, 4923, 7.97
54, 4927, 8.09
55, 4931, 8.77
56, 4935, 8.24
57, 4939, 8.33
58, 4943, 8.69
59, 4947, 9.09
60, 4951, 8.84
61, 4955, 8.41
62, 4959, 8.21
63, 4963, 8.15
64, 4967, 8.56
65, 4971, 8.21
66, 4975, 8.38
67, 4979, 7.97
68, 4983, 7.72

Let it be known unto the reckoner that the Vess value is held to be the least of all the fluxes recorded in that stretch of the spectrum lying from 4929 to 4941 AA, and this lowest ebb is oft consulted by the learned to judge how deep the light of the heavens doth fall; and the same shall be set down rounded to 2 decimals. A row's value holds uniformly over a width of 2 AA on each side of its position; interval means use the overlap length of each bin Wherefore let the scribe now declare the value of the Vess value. 8.24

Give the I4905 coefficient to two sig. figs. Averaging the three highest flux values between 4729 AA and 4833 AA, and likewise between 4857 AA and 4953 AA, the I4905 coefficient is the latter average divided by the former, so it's 0.97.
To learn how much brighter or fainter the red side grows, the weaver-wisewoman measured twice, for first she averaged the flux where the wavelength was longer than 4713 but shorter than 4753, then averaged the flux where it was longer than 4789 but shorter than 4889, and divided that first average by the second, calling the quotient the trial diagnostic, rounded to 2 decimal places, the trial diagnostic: 0.98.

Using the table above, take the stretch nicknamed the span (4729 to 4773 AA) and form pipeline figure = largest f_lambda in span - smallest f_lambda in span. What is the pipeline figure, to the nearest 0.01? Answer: 1.23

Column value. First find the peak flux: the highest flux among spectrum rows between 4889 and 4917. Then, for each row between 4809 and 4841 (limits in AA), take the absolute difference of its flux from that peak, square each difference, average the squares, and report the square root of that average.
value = 0.39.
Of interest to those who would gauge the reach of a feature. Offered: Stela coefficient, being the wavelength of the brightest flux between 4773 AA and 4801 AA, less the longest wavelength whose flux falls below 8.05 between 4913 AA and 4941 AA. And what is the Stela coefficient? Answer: -148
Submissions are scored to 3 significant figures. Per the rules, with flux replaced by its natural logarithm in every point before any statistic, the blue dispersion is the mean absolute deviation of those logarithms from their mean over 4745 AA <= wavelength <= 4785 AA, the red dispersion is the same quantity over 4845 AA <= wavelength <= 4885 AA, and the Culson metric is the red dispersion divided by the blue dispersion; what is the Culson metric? 1.60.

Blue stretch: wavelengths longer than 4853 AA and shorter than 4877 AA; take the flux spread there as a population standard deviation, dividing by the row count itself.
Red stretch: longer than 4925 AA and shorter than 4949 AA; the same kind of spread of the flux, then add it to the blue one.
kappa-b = 0.69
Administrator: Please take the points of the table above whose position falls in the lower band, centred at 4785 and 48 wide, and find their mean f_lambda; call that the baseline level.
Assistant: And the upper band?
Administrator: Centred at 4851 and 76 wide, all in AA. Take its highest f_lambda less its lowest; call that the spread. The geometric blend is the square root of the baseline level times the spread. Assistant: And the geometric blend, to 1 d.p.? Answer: 3.7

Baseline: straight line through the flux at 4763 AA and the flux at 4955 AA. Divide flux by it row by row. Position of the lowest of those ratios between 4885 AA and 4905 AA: 4887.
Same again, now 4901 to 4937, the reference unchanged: 4923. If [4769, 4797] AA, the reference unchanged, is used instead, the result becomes 4791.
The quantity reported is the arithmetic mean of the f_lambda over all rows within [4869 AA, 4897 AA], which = 8.1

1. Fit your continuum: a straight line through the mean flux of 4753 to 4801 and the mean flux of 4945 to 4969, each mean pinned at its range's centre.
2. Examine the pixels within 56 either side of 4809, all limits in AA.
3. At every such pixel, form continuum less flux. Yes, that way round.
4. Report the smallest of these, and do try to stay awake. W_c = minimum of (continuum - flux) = -0.7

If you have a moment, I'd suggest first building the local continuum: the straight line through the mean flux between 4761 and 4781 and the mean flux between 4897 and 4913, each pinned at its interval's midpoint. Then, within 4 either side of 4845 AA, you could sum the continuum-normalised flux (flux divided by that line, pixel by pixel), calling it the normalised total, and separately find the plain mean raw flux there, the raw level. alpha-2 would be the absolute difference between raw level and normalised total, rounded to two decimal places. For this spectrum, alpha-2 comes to 6.36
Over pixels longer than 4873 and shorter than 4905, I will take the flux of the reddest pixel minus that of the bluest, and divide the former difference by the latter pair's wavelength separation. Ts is 0.016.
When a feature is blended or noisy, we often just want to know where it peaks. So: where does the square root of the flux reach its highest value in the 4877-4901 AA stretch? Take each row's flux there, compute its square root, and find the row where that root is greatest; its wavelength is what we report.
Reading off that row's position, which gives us 4895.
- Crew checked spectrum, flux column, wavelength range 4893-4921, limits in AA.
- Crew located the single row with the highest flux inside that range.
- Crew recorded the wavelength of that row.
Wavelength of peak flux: 4895 AA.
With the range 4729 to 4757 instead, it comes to 4751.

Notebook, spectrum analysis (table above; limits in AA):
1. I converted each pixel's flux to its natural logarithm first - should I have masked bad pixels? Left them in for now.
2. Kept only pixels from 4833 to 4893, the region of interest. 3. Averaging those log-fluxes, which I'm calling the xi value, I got 2.07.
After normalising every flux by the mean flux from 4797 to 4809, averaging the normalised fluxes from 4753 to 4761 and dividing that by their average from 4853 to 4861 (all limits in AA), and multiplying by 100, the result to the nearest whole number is 111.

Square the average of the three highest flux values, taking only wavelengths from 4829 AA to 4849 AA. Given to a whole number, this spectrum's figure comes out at 73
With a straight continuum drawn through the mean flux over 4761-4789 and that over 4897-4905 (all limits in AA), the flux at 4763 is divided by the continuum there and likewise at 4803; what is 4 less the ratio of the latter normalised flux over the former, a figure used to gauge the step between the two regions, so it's 2.95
